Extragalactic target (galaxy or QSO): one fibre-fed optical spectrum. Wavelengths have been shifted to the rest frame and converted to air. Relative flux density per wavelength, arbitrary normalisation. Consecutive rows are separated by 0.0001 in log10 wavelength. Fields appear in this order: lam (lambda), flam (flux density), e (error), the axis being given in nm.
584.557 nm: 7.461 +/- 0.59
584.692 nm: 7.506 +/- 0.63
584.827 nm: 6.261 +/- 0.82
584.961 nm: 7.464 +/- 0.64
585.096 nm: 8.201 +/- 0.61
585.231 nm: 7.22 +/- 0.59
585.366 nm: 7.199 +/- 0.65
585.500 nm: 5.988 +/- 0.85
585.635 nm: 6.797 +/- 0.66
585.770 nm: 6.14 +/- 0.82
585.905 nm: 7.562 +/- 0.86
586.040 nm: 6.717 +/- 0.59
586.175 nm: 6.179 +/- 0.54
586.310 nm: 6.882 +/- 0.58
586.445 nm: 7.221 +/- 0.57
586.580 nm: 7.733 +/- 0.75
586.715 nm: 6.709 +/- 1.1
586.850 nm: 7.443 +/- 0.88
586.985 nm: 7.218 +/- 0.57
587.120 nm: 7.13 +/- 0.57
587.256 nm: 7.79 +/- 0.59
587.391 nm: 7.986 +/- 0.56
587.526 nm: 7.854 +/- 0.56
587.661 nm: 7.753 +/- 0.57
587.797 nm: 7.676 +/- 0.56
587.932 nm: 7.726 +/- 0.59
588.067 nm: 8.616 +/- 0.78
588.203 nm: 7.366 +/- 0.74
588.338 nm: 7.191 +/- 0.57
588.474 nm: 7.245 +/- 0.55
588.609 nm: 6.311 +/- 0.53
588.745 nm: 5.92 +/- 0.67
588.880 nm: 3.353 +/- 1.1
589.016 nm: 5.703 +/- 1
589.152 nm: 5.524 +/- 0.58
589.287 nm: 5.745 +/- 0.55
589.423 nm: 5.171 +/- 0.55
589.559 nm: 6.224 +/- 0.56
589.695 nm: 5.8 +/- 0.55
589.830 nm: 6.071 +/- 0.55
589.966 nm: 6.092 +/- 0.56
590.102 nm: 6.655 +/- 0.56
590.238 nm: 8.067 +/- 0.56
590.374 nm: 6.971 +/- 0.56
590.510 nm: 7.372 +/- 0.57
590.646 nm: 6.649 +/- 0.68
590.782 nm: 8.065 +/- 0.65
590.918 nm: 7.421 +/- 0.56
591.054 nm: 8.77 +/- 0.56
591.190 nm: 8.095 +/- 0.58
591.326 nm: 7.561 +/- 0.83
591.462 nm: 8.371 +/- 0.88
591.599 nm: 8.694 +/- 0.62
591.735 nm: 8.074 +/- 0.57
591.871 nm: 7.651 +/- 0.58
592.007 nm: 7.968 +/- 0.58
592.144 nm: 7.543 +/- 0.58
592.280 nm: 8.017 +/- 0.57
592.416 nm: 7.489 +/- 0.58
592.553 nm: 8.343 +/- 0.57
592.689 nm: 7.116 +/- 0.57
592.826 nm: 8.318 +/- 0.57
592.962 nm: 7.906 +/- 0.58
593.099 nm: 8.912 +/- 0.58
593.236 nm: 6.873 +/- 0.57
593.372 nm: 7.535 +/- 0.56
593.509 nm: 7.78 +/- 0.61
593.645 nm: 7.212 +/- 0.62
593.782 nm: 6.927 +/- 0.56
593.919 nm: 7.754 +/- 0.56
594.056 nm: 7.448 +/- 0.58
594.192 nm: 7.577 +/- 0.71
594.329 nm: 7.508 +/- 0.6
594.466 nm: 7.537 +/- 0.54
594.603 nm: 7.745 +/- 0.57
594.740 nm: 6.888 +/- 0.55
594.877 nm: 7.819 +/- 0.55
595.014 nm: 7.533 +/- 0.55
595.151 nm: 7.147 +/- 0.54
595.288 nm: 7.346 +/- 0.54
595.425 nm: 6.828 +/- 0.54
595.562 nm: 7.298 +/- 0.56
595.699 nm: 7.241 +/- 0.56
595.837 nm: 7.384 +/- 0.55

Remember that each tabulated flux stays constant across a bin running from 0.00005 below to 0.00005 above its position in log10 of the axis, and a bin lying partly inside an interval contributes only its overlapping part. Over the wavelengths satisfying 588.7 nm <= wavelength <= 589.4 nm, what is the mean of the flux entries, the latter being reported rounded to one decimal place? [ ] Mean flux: 5.2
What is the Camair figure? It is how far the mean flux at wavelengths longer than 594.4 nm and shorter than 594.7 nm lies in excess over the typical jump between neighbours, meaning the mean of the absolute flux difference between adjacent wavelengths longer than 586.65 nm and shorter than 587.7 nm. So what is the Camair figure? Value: 7.3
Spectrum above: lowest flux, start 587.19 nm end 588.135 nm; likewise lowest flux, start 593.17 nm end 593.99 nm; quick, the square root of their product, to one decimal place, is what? 7.3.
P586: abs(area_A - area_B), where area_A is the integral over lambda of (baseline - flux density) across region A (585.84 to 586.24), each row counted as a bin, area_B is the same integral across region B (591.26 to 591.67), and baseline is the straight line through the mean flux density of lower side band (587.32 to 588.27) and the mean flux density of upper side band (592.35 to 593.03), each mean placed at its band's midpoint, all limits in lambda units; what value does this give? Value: 0.57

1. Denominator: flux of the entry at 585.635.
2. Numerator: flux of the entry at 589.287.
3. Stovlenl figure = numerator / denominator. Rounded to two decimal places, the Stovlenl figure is 0.85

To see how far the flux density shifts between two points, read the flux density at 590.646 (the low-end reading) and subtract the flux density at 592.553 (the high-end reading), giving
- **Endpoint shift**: -1.69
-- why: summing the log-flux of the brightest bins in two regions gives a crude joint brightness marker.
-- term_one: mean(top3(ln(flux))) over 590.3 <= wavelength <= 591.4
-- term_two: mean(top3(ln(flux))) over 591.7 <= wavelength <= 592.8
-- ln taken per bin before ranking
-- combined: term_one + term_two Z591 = 4.21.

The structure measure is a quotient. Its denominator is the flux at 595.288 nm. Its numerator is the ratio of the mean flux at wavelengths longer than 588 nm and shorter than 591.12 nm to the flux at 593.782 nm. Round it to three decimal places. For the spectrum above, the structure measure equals 0.130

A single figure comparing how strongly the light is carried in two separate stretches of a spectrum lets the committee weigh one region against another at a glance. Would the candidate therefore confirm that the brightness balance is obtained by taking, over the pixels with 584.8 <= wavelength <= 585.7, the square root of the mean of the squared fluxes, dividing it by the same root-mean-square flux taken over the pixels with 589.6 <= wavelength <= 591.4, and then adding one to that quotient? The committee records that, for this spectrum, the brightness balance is 1.97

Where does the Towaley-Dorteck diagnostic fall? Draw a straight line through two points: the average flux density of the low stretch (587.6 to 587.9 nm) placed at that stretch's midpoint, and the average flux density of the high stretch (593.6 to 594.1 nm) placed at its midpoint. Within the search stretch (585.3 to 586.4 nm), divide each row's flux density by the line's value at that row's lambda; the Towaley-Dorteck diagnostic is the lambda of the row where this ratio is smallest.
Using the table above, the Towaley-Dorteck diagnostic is 585.500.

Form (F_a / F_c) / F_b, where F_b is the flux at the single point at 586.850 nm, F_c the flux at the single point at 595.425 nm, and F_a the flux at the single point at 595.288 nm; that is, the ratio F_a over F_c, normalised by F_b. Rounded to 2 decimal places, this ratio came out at 0.14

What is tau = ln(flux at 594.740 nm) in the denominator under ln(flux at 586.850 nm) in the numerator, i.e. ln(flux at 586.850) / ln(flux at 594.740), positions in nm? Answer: 1.04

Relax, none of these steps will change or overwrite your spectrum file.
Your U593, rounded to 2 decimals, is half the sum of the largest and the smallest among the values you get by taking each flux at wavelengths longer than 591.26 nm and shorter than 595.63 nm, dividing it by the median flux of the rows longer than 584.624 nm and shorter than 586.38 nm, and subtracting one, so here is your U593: 0.14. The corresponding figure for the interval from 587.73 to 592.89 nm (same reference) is -0.12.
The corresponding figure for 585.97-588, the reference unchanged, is 0.03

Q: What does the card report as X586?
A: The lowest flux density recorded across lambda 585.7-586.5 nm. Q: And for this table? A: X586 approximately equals 6.14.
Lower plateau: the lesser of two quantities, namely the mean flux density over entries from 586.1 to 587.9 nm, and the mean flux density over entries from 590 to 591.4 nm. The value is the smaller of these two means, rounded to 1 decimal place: 7.4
